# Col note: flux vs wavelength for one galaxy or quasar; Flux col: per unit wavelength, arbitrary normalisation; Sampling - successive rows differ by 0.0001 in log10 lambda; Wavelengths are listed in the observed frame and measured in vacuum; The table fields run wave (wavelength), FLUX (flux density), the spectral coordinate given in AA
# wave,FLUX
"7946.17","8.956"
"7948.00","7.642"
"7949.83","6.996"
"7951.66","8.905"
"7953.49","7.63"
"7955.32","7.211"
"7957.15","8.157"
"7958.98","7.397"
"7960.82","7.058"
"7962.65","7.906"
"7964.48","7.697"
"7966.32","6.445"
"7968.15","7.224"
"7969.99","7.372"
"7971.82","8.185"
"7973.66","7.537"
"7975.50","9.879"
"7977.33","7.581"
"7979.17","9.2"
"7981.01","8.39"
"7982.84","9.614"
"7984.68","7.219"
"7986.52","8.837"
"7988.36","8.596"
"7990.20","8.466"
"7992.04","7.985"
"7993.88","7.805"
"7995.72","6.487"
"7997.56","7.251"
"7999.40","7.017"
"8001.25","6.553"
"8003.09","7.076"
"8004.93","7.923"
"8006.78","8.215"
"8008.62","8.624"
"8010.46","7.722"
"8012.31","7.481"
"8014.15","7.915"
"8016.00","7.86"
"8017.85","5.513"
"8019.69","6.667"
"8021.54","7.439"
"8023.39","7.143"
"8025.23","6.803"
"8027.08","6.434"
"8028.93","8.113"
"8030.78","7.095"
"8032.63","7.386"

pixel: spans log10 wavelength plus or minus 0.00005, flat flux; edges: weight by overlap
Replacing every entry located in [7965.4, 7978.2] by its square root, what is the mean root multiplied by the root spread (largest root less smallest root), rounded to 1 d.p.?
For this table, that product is 1.7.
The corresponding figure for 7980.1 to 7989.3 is 1.2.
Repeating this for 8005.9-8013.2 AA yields 0.6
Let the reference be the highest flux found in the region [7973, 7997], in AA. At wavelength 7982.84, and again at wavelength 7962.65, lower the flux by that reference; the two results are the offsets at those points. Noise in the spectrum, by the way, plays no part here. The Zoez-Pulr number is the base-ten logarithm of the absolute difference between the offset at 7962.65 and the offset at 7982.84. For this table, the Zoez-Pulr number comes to 0.23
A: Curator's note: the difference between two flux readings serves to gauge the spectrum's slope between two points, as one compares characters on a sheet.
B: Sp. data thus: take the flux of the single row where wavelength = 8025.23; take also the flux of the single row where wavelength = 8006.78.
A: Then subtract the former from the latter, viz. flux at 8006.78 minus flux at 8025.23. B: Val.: 1.41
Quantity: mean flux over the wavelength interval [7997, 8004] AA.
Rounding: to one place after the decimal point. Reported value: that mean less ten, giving -3.0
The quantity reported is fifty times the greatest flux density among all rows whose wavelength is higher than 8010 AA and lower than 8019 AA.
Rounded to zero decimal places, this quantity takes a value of 396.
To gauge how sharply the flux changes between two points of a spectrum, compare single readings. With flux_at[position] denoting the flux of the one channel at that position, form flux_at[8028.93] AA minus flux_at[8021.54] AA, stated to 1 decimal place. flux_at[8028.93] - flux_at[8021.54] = 0.7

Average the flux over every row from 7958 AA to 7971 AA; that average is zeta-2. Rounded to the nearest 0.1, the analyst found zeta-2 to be 7.3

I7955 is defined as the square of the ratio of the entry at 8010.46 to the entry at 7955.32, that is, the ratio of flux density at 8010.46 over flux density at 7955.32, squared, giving 1.1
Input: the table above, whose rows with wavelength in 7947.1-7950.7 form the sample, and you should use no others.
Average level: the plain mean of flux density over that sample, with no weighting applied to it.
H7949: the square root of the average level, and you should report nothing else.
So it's 2.71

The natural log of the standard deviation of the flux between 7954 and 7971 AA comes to -0.7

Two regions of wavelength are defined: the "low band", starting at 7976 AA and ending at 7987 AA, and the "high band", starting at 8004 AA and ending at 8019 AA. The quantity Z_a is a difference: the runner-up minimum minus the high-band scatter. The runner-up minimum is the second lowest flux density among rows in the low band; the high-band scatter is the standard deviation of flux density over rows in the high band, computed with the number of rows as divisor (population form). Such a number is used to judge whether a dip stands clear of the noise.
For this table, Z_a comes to 6.71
